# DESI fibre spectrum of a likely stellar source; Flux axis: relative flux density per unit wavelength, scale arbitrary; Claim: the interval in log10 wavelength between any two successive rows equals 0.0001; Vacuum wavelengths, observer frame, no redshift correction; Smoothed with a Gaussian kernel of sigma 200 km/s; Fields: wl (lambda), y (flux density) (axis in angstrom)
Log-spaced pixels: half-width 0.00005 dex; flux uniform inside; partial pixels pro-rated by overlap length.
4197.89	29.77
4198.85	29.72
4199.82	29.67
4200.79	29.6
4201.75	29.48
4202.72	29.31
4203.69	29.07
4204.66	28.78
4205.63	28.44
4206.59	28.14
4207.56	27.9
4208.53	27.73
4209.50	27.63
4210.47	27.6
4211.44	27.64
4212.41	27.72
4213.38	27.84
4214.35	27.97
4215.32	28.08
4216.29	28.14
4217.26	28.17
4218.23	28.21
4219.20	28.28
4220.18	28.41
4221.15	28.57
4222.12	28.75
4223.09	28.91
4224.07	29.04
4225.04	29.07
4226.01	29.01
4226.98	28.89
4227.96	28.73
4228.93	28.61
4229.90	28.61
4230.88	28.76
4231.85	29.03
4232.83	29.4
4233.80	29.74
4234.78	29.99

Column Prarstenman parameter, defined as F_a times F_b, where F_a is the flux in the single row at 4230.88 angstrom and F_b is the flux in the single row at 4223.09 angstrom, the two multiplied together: 831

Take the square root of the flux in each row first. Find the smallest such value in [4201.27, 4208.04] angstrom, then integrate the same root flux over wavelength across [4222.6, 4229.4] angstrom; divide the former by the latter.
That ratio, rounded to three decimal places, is 0.144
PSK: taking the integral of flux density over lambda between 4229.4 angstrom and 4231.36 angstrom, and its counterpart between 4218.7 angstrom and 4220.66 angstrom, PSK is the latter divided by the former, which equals 0.99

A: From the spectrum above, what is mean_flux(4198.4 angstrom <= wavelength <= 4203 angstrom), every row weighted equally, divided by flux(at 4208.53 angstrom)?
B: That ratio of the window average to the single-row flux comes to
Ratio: 1.066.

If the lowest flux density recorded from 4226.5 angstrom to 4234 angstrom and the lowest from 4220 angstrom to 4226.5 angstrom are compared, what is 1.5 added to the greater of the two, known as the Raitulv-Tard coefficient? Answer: 30.11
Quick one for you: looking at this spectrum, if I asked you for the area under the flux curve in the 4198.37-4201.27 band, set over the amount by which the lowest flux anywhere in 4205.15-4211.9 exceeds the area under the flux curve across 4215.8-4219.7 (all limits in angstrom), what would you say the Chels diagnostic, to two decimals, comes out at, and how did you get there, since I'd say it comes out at -1.05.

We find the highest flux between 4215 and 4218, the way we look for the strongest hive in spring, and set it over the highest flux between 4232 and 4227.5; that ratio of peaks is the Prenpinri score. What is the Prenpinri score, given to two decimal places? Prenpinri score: 0.97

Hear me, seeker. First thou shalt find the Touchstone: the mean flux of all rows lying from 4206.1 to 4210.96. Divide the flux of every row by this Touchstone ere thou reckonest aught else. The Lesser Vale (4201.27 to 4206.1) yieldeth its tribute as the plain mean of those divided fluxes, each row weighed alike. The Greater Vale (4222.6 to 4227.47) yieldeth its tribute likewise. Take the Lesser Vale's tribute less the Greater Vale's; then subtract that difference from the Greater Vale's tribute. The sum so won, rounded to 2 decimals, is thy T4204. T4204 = 1.04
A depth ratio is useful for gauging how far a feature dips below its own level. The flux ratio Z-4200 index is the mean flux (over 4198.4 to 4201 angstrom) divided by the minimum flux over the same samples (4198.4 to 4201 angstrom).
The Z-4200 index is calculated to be 1.00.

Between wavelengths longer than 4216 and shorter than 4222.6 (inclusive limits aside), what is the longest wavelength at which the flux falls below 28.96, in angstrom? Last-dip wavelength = 4222.12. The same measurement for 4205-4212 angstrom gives 4211.44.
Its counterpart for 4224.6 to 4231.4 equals 4230.88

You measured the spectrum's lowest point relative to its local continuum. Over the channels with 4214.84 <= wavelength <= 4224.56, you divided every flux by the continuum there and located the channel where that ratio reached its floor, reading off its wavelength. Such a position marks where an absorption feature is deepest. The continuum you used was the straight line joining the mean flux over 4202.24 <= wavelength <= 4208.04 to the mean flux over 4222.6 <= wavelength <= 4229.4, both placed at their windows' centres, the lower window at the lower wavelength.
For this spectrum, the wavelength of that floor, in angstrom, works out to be 4215.32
